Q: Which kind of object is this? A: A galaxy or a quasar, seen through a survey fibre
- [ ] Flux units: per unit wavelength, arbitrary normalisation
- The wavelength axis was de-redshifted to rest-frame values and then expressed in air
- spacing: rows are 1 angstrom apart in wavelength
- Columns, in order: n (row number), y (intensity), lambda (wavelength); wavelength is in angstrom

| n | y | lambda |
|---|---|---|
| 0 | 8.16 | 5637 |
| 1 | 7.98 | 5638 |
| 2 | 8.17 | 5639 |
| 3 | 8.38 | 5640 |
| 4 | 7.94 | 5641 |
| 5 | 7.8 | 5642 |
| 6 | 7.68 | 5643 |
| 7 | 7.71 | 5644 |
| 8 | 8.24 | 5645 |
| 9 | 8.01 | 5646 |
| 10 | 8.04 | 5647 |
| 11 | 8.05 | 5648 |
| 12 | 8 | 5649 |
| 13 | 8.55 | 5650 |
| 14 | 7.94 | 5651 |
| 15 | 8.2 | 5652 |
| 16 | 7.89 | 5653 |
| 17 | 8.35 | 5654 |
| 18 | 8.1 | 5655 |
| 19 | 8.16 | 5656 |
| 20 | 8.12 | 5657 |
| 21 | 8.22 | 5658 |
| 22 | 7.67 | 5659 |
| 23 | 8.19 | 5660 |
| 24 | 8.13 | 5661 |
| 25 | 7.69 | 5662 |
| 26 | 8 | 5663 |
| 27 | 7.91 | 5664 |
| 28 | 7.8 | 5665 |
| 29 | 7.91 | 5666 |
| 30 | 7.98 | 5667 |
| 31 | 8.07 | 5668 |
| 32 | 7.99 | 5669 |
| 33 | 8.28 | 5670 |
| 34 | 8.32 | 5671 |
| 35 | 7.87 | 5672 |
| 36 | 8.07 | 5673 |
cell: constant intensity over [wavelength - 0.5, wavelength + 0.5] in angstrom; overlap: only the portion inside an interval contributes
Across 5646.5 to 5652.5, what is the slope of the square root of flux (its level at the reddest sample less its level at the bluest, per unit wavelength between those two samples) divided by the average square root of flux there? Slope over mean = 0.002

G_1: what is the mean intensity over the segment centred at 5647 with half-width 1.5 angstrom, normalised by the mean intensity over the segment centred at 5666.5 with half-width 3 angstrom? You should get 1.01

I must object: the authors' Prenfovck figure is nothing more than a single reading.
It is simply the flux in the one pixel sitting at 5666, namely 7.91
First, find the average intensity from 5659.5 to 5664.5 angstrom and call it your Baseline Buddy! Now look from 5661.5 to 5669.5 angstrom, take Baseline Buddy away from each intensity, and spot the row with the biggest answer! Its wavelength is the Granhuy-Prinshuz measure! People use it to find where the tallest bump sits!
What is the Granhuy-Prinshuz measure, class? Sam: 5668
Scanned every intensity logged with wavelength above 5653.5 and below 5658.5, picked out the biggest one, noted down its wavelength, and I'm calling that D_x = 5654 angstrom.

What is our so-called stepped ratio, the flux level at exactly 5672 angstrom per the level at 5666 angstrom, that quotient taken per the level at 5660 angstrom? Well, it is 0.121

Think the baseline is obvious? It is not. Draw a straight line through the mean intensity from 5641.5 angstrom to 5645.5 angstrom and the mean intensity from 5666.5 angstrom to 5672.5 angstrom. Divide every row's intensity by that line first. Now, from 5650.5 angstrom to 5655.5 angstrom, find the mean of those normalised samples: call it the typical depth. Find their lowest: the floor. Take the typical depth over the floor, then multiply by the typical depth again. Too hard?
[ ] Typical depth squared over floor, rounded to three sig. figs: 1.05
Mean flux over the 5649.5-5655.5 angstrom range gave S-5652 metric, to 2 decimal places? 8.17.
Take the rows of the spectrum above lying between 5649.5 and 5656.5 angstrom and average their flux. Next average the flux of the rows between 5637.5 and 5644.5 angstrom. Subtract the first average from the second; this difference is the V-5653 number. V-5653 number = -0.22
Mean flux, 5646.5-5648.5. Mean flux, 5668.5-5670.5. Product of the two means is 65.4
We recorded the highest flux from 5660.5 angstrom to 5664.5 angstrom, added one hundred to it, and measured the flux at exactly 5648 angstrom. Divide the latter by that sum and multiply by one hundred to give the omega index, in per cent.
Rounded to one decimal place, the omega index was 7.4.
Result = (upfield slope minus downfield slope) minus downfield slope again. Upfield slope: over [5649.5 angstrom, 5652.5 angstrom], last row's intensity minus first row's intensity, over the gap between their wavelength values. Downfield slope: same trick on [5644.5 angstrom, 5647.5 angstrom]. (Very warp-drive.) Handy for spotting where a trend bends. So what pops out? 0.0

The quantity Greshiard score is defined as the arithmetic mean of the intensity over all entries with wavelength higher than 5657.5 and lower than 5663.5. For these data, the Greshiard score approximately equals 7.98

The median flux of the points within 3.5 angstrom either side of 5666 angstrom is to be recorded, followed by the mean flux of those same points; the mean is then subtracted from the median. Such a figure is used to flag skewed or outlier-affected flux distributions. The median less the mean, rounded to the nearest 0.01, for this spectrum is 0.03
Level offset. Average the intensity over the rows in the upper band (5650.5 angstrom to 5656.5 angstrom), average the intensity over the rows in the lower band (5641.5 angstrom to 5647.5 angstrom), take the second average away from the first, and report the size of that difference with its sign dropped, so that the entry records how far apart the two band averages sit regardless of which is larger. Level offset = 0.19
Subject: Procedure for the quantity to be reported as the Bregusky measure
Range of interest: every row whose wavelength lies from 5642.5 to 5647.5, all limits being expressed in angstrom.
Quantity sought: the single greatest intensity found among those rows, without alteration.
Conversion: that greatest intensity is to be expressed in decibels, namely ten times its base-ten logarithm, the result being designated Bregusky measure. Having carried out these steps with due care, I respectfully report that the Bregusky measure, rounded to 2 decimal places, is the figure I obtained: 9.16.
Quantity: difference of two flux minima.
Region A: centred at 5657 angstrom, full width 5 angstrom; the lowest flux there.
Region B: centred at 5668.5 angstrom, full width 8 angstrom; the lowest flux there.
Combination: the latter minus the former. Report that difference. 0.13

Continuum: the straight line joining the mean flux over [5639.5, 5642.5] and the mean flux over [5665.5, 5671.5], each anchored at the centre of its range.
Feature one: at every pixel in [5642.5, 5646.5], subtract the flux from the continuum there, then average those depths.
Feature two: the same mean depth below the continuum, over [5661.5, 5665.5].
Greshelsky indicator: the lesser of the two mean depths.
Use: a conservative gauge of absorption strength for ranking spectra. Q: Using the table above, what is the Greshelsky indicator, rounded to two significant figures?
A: 0.14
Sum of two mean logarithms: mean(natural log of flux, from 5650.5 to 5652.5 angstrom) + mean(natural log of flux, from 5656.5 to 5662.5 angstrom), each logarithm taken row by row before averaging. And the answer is 4.17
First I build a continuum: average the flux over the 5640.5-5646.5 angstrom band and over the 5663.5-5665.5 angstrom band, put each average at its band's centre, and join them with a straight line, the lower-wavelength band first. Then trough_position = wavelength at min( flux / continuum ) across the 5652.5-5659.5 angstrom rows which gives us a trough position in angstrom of 5659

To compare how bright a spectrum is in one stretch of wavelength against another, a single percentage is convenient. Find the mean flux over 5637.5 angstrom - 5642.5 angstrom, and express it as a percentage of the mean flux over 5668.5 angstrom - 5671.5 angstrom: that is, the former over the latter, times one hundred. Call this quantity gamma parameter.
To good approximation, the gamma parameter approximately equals 98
